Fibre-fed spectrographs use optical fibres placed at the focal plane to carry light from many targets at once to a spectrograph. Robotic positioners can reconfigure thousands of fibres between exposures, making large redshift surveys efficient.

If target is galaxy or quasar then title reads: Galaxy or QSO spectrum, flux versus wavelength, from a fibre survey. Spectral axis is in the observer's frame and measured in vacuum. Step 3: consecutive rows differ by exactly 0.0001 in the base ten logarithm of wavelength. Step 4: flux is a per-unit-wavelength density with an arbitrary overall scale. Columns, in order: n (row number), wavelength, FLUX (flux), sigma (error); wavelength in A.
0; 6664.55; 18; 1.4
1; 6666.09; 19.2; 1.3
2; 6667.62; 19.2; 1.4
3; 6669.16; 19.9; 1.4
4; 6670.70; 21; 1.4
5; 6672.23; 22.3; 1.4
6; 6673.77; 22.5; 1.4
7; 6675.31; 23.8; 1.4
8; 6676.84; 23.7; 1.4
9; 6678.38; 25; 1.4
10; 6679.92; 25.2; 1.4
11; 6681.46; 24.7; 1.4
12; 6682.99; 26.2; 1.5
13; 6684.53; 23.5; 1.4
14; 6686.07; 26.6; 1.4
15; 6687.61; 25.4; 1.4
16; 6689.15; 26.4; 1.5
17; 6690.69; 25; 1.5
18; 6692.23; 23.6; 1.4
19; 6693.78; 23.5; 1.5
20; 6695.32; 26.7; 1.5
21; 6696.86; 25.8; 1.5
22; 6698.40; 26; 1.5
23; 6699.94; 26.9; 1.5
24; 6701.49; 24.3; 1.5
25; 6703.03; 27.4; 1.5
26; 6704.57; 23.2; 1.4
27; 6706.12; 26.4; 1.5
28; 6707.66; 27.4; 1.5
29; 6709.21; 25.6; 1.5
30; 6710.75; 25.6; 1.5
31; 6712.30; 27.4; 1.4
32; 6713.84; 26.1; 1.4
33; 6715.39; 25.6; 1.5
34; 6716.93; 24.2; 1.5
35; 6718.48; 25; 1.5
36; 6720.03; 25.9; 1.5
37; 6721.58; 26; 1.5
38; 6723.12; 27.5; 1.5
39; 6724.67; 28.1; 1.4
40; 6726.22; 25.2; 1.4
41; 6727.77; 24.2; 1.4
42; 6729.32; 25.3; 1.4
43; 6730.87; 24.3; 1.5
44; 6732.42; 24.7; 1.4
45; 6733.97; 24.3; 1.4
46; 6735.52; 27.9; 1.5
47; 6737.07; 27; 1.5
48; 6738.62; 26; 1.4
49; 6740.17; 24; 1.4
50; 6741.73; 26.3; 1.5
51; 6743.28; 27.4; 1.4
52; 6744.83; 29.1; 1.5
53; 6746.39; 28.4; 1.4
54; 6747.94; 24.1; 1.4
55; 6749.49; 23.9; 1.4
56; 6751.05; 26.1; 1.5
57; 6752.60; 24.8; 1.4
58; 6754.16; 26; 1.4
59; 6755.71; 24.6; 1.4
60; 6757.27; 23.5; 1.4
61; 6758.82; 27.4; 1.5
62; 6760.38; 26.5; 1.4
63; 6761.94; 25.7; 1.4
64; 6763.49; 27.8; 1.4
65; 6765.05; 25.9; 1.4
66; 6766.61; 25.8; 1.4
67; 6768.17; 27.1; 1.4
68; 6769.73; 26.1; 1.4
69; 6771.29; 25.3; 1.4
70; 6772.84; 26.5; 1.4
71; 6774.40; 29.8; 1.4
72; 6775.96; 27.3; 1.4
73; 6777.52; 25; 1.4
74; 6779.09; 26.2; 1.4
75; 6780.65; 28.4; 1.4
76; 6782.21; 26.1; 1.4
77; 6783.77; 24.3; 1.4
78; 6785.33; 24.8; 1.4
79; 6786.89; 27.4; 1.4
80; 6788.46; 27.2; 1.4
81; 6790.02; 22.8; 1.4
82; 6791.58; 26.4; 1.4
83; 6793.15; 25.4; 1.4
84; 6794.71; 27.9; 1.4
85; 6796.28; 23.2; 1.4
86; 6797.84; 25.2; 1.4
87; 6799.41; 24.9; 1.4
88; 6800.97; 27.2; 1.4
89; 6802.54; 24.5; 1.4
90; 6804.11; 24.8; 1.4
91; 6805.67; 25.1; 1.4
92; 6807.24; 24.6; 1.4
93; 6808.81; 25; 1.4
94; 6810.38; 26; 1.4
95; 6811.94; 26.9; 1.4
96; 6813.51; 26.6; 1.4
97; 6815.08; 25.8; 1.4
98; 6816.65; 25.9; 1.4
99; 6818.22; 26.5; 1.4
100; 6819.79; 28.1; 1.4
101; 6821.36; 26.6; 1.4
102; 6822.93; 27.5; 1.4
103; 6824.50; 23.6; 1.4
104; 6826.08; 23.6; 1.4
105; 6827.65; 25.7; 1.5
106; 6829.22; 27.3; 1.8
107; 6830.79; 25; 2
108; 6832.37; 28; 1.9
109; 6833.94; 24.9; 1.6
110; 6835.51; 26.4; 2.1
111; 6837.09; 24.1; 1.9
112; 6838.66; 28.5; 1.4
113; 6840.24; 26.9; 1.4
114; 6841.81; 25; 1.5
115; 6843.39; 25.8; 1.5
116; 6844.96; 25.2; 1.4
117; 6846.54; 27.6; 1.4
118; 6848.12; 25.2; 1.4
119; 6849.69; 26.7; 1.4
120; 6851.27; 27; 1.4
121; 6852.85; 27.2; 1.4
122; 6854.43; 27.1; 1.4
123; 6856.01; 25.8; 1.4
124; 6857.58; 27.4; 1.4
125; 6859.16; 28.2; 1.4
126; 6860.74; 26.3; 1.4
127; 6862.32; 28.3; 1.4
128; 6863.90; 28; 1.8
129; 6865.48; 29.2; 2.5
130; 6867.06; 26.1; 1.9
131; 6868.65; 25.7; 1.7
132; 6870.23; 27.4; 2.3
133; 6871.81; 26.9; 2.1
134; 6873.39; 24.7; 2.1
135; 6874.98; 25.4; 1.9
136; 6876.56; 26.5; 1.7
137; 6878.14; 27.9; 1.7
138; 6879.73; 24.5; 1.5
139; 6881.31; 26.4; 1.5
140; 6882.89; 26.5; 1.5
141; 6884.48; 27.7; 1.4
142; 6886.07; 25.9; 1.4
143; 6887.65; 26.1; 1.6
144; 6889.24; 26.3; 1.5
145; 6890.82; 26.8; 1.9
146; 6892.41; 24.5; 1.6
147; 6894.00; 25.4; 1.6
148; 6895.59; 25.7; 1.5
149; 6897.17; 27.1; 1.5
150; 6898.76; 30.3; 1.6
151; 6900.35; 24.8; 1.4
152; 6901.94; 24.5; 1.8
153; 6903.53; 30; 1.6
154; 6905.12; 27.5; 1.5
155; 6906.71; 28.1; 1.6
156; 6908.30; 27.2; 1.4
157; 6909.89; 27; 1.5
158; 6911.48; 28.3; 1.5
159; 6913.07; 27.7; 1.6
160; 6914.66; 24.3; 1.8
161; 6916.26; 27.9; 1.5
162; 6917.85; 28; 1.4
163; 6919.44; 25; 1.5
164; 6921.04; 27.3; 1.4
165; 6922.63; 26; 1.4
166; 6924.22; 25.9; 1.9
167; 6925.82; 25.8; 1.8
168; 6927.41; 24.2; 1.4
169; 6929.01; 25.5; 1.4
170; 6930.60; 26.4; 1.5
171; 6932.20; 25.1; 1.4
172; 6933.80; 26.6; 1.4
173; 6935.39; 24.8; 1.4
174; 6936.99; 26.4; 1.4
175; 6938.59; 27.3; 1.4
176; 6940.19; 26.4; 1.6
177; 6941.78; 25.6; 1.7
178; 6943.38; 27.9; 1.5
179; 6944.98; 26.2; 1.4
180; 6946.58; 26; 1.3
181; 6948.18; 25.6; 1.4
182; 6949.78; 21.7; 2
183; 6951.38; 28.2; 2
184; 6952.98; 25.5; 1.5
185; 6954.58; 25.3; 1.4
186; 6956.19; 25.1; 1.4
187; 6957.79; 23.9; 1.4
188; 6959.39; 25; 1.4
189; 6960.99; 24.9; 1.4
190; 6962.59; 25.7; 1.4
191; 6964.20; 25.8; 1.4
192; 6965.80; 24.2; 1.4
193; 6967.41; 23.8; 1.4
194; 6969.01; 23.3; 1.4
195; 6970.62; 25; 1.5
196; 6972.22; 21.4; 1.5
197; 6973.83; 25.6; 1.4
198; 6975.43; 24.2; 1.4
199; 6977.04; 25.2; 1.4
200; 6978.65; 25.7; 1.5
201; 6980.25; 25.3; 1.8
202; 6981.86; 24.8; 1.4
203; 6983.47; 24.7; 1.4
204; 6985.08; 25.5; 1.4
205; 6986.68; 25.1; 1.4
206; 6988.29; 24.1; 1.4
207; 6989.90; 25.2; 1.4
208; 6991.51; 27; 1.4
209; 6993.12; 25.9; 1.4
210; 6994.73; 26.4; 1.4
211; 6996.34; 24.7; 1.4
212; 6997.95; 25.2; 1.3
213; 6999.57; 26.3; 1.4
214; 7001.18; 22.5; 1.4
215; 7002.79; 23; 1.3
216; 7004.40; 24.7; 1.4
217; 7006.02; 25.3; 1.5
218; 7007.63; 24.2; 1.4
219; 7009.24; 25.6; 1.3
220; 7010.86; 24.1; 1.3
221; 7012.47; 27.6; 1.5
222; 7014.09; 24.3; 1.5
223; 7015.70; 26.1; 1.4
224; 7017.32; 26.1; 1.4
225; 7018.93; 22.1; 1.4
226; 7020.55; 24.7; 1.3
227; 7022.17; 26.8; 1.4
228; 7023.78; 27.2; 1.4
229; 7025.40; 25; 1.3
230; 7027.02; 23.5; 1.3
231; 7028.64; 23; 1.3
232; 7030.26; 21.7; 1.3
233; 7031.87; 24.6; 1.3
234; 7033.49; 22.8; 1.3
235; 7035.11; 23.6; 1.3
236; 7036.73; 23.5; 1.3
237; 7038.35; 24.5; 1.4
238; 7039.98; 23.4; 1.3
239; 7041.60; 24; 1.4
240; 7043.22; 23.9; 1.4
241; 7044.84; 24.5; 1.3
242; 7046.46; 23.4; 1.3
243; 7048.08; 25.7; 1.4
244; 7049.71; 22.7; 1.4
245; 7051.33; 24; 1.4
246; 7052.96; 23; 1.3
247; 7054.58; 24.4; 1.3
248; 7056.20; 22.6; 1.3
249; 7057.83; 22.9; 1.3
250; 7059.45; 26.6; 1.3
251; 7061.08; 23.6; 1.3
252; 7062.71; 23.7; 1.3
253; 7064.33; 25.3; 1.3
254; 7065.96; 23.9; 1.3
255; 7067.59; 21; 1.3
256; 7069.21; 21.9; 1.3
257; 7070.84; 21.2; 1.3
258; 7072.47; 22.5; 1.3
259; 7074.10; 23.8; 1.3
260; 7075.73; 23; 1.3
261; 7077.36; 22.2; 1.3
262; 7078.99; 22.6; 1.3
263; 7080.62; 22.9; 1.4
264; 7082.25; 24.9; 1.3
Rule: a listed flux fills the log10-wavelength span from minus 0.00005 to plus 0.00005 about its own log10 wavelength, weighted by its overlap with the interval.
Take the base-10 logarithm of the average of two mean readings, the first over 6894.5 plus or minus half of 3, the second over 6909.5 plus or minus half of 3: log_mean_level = 1.42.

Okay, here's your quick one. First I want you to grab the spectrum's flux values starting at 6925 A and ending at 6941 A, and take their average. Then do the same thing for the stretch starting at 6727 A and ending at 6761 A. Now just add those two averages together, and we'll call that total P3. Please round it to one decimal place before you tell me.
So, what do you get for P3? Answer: 51.6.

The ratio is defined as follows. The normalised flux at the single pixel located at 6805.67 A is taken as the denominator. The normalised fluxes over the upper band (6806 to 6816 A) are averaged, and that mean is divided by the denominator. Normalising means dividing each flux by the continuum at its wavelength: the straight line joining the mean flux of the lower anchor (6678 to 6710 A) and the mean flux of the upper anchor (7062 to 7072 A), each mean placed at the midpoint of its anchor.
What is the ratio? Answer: 1.03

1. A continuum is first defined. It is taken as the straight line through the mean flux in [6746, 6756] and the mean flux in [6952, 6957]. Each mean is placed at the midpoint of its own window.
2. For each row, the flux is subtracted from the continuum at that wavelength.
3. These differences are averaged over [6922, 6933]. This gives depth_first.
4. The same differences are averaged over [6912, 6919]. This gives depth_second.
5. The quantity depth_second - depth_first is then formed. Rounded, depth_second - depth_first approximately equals -1.4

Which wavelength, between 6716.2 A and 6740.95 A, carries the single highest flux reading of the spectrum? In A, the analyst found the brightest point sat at 6724.67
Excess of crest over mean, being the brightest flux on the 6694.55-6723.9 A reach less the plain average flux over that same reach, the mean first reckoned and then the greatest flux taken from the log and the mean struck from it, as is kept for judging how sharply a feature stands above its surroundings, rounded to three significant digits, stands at 1.55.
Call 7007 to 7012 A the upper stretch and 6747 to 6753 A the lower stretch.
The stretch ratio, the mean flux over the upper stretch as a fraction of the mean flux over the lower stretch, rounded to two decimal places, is 1.00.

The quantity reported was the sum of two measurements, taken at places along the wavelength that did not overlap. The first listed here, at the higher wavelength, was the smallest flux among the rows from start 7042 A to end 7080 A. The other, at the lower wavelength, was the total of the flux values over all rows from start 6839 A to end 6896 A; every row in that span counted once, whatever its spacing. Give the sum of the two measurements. 974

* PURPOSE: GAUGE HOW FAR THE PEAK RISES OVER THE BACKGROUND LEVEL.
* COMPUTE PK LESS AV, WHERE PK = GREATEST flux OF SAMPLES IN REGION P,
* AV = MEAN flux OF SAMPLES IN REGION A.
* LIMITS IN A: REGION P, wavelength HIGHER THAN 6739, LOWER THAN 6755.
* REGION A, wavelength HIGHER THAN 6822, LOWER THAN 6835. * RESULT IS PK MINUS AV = 3.4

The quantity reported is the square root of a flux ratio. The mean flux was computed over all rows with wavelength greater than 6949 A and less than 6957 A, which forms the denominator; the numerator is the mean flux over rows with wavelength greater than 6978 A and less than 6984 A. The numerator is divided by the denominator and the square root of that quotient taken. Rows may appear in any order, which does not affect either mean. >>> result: 1.00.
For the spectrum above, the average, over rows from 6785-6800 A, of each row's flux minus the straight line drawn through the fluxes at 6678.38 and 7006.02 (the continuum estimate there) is 0.4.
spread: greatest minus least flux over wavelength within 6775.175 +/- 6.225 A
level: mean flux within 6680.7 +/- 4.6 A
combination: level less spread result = 19.9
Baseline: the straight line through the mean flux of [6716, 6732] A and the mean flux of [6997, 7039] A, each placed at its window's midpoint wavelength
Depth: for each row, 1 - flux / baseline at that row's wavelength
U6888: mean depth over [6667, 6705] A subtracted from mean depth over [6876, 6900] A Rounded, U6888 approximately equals -0.11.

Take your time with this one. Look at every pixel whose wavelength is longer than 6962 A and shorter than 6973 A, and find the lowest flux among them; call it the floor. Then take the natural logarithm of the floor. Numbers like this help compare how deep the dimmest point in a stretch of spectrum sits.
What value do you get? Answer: 3.06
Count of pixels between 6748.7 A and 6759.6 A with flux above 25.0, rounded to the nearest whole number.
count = 3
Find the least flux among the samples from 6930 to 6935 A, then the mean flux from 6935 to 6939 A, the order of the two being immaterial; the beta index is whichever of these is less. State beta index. 25.1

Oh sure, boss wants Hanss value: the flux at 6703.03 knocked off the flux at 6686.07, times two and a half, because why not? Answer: -2.0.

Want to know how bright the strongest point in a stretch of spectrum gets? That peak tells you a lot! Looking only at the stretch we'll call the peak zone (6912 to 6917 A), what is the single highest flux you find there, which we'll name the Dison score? 27.9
